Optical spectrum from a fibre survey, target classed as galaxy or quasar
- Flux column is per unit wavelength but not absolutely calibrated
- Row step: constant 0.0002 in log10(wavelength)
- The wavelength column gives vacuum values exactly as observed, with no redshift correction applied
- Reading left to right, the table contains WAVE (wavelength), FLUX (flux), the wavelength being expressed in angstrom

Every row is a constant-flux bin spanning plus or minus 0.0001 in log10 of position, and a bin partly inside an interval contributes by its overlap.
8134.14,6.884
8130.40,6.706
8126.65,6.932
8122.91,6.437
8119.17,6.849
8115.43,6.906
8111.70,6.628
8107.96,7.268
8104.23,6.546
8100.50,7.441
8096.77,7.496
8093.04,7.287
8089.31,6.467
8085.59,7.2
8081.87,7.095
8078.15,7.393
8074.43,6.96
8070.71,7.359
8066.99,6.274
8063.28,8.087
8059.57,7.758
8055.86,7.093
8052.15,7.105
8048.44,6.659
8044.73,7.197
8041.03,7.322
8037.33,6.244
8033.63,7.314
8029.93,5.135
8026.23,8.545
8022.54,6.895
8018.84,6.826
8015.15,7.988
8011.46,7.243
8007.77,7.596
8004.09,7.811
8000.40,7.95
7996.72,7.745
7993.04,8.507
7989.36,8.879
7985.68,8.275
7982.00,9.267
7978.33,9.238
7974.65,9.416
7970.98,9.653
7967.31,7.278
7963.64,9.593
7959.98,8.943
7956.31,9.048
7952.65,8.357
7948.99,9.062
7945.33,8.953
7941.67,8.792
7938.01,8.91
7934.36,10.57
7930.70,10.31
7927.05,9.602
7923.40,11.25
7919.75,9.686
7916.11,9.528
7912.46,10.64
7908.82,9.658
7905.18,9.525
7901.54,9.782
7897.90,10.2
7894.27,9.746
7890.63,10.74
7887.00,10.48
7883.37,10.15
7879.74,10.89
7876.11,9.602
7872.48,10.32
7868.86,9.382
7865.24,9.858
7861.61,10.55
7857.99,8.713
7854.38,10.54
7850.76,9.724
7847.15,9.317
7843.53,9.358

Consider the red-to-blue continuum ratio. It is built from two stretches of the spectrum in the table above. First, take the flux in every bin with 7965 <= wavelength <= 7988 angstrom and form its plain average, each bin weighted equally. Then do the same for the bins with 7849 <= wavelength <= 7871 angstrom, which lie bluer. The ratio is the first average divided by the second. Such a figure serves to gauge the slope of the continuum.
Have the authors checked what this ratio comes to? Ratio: 0.90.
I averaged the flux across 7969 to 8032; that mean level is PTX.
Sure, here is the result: 8.1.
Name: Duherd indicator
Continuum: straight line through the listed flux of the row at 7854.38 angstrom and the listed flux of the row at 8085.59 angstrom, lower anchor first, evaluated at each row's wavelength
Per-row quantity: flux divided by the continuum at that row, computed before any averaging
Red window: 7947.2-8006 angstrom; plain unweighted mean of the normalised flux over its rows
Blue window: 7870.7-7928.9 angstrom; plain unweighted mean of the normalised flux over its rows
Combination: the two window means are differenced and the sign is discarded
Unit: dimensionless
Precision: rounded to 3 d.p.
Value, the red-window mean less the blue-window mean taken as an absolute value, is 0.034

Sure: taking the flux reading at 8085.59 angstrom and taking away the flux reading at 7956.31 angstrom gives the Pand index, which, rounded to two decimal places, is -1.85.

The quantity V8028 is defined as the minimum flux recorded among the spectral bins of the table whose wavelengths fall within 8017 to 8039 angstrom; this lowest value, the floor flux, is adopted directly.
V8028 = 5.135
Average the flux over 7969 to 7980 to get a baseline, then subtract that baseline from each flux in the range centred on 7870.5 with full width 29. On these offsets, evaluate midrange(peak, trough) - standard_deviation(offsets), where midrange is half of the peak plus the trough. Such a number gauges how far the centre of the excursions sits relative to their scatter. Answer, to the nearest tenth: -0.3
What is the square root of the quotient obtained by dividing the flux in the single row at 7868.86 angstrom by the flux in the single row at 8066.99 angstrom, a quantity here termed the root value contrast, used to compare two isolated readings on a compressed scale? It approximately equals 1.22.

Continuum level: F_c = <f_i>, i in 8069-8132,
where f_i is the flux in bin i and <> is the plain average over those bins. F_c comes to 7.0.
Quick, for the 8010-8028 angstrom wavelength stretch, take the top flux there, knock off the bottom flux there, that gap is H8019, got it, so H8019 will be 1.7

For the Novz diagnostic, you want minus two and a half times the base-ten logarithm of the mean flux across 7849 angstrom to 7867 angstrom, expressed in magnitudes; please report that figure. -2.49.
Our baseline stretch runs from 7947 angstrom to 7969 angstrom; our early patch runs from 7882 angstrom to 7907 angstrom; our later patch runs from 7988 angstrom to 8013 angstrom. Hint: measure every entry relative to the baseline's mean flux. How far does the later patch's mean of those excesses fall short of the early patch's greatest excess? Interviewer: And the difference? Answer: 2.8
